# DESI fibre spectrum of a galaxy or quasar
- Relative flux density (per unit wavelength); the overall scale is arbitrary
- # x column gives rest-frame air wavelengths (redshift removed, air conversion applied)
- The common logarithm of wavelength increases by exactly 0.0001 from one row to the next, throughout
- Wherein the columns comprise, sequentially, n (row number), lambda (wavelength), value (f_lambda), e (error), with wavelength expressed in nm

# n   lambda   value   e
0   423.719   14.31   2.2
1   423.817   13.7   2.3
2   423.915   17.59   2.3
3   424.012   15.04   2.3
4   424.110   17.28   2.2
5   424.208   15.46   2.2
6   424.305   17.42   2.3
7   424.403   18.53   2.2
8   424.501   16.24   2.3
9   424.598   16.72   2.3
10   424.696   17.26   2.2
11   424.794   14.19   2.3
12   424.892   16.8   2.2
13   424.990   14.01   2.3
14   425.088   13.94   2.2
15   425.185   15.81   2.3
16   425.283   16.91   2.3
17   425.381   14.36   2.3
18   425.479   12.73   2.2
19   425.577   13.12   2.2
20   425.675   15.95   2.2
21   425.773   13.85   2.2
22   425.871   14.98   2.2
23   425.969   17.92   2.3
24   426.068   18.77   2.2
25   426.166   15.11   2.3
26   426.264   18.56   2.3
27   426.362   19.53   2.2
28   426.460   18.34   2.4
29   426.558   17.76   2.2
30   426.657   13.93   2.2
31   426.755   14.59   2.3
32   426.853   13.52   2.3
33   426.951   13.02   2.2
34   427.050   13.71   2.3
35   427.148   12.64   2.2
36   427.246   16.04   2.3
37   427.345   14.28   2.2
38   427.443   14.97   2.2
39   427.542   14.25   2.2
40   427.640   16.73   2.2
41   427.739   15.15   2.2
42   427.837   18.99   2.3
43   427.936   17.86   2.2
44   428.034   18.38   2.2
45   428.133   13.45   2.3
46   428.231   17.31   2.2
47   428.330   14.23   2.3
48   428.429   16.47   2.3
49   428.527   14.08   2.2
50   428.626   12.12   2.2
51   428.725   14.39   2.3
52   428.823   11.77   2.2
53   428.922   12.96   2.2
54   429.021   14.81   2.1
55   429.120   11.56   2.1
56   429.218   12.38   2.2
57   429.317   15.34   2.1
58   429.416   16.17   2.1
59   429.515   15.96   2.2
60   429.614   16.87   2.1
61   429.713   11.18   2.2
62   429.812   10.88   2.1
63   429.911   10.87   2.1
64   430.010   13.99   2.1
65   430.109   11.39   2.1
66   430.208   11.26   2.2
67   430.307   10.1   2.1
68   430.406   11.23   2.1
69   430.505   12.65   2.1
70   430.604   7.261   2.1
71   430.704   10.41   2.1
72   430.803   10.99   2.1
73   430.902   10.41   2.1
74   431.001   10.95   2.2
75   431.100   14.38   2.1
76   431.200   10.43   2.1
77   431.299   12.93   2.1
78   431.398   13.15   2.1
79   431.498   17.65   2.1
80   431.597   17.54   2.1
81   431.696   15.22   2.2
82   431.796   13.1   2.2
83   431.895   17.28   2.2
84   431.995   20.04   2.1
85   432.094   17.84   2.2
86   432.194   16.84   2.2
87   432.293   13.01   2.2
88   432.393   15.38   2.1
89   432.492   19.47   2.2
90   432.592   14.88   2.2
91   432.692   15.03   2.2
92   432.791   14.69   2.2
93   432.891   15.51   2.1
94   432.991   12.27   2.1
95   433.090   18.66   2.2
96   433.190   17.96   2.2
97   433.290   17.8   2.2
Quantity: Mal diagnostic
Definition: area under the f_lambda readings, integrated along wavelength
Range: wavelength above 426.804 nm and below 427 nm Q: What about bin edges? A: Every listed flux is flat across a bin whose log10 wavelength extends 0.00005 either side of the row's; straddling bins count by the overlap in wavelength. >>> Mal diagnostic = 2.6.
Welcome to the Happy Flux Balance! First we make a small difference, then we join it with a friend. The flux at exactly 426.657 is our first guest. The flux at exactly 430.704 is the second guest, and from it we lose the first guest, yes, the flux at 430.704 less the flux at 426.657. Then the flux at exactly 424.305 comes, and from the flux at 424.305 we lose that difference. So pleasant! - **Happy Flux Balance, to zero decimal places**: 21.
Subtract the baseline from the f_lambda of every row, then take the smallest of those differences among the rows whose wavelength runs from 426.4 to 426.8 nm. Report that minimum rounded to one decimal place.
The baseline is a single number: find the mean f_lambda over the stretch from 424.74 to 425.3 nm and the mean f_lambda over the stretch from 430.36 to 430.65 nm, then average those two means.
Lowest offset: 1.1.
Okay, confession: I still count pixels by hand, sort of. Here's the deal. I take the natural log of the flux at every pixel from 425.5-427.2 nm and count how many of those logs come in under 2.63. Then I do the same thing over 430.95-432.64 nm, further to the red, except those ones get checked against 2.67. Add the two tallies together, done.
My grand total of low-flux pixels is 13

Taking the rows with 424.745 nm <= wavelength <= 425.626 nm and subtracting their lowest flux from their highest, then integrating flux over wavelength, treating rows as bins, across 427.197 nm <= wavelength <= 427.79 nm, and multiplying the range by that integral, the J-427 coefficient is 38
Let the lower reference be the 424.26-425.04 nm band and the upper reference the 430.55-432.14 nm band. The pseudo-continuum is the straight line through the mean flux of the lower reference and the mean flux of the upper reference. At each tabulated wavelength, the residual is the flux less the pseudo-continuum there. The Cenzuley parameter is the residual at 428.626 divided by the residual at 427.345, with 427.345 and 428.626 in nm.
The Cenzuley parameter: 3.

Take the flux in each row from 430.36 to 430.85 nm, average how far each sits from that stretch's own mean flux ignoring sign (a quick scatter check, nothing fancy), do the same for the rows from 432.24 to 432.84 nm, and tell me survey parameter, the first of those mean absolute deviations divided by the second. 0.99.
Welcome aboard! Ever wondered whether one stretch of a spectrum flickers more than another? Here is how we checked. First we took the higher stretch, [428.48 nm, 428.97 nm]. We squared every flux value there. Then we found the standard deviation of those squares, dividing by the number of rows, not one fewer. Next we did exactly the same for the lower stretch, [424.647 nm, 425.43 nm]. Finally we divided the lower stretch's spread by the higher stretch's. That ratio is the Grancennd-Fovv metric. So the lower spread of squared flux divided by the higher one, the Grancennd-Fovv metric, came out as 1.5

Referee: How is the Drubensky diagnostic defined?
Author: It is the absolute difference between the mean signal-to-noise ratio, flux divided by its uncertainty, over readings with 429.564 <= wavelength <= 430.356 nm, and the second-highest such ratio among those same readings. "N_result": 0.98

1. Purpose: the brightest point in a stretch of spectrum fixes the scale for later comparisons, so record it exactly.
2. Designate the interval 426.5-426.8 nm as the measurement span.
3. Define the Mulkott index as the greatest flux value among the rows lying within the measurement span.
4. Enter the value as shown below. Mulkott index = 17.76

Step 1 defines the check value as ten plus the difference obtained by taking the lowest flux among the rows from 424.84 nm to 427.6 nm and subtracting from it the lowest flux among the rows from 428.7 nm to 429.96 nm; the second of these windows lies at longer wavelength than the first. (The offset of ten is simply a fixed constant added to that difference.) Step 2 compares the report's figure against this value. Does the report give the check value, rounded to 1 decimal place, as 11.8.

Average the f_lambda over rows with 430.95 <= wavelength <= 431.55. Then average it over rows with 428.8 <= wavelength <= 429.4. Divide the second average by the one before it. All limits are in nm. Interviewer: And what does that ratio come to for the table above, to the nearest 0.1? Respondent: 1.0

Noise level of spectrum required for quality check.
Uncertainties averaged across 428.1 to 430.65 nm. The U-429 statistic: 2.17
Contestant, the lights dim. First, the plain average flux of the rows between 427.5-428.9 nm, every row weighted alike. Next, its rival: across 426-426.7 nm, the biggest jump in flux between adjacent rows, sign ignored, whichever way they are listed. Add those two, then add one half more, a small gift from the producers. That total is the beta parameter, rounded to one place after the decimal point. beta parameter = 19.7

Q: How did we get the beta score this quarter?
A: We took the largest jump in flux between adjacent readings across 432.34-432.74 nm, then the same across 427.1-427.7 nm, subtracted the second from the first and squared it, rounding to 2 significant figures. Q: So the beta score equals 1.4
